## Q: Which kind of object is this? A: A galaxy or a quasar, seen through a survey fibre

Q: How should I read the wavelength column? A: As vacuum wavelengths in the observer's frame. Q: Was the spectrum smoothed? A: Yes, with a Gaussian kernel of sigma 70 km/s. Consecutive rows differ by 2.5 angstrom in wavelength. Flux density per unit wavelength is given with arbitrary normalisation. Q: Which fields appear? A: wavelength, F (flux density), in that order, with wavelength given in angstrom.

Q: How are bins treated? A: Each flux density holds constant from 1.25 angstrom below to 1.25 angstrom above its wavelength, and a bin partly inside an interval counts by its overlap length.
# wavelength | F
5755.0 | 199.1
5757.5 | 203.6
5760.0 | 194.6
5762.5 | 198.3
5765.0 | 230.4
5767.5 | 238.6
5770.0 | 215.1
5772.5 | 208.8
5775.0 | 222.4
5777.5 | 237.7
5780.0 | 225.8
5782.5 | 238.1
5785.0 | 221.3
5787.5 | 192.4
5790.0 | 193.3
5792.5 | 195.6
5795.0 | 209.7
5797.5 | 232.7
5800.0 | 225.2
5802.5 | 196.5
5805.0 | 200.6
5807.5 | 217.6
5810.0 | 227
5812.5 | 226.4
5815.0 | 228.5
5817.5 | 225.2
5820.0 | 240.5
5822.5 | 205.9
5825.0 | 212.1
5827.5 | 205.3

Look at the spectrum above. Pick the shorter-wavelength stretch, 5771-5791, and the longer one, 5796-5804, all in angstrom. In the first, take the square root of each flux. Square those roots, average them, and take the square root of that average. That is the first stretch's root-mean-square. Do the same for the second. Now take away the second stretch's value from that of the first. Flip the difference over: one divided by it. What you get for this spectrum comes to -45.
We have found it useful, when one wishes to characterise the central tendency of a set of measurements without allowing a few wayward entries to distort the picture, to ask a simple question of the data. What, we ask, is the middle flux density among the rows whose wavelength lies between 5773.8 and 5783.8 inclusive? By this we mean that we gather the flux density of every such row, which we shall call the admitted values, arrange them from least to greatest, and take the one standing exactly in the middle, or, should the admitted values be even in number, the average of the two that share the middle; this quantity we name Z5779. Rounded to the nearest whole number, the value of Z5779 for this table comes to 232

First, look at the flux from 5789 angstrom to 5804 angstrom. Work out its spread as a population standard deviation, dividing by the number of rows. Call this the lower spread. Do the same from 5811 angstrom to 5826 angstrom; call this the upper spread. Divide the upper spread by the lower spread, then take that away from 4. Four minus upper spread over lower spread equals 3.3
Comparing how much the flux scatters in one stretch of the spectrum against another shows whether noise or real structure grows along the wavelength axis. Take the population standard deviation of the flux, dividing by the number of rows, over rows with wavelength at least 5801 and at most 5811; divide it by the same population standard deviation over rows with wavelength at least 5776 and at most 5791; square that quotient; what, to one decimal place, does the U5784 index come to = 0.4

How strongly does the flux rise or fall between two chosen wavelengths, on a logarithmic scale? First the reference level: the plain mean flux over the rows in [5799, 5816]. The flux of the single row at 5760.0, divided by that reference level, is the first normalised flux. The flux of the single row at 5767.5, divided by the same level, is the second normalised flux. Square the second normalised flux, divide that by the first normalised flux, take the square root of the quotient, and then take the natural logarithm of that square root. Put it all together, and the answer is 0.15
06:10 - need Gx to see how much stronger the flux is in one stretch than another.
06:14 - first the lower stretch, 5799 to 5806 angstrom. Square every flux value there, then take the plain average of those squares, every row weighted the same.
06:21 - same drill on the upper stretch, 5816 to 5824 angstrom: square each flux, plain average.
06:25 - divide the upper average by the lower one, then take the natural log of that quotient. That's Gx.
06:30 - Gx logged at 0.15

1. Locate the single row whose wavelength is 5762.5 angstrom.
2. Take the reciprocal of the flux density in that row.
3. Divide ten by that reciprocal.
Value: 1983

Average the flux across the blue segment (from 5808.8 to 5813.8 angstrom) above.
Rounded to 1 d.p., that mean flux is 226.7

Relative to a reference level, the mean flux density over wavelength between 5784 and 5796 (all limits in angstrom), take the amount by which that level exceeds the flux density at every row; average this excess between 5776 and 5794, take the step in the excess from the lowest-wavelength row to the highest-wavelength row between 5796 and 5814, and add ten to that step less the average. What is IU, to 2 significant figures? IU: 29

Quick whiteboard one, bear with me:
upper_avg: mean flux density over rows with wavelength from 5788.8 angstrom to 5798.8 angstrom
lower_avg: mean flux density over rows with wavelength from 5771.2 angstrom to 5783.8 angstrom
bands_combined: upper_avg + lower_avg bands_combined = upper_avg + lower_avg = 434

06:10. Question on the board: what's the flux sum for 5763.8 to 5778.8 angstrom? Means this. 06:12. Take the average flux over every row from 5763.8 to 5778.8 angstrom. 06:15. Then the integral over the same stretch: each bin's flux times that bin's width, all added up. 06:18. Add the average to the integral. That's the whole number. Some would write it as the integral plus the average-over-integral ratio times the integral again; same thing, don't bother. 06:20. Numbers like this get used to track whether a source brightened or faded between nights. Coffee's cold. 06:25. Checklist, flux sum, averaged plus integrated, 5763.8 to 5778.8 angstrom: 3608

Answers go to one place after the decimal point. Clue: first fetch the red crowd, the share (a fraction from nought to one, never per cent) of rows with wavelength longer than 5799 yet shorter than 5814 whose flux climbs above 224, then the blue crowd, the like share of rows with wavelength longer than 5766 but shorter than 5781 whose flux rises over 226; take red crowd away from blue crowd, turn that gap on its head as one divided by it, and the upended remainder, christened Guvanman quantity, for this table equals -6.0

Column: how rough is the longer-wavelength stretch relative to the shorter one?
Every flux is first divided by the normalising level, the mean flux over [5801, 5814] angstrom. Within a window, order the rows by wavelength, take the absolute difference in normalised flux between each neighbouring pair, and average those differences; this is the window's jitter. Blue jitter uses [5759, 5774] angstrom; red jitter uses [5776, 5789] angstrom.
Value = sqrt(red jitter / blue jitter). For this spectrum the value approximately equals 1.09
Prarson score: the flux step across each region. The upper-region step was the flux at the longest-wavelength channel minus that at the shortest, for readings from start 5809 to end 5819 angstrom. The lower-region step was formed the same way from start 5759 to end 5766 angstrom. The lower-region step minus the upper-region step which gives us 38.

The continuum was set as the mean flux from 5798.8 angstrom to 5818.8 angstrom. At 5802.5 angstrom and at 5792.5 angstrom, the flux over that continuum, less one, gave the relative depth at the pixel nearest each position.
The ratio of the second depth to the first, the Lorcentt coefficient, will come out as 1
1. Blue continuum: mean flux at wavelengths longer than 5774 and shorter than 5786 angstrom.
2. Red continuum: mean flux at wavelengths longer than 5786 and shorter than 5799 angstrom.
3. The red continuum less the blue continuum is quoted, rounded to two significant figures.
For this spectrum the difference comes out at -24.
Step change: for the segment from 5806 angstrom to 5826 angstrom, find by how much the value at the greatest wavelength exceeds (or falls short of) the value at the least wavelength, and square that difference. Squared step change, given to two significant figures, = 30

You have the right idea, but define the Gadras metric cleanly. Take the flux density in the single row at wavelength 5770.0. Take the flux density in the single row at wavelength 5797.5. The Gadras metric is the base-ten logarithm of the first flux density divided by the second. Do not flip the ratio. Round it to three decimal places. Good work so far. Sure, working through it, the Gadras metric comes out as -0.034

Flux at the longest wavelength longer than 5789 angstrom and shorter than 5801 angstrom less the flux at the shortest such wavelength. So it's 32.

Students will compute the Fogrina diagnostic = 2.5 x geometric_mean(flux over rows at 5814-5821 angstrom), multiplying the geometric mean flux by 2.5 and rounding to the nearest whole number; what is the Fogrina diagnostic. 578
